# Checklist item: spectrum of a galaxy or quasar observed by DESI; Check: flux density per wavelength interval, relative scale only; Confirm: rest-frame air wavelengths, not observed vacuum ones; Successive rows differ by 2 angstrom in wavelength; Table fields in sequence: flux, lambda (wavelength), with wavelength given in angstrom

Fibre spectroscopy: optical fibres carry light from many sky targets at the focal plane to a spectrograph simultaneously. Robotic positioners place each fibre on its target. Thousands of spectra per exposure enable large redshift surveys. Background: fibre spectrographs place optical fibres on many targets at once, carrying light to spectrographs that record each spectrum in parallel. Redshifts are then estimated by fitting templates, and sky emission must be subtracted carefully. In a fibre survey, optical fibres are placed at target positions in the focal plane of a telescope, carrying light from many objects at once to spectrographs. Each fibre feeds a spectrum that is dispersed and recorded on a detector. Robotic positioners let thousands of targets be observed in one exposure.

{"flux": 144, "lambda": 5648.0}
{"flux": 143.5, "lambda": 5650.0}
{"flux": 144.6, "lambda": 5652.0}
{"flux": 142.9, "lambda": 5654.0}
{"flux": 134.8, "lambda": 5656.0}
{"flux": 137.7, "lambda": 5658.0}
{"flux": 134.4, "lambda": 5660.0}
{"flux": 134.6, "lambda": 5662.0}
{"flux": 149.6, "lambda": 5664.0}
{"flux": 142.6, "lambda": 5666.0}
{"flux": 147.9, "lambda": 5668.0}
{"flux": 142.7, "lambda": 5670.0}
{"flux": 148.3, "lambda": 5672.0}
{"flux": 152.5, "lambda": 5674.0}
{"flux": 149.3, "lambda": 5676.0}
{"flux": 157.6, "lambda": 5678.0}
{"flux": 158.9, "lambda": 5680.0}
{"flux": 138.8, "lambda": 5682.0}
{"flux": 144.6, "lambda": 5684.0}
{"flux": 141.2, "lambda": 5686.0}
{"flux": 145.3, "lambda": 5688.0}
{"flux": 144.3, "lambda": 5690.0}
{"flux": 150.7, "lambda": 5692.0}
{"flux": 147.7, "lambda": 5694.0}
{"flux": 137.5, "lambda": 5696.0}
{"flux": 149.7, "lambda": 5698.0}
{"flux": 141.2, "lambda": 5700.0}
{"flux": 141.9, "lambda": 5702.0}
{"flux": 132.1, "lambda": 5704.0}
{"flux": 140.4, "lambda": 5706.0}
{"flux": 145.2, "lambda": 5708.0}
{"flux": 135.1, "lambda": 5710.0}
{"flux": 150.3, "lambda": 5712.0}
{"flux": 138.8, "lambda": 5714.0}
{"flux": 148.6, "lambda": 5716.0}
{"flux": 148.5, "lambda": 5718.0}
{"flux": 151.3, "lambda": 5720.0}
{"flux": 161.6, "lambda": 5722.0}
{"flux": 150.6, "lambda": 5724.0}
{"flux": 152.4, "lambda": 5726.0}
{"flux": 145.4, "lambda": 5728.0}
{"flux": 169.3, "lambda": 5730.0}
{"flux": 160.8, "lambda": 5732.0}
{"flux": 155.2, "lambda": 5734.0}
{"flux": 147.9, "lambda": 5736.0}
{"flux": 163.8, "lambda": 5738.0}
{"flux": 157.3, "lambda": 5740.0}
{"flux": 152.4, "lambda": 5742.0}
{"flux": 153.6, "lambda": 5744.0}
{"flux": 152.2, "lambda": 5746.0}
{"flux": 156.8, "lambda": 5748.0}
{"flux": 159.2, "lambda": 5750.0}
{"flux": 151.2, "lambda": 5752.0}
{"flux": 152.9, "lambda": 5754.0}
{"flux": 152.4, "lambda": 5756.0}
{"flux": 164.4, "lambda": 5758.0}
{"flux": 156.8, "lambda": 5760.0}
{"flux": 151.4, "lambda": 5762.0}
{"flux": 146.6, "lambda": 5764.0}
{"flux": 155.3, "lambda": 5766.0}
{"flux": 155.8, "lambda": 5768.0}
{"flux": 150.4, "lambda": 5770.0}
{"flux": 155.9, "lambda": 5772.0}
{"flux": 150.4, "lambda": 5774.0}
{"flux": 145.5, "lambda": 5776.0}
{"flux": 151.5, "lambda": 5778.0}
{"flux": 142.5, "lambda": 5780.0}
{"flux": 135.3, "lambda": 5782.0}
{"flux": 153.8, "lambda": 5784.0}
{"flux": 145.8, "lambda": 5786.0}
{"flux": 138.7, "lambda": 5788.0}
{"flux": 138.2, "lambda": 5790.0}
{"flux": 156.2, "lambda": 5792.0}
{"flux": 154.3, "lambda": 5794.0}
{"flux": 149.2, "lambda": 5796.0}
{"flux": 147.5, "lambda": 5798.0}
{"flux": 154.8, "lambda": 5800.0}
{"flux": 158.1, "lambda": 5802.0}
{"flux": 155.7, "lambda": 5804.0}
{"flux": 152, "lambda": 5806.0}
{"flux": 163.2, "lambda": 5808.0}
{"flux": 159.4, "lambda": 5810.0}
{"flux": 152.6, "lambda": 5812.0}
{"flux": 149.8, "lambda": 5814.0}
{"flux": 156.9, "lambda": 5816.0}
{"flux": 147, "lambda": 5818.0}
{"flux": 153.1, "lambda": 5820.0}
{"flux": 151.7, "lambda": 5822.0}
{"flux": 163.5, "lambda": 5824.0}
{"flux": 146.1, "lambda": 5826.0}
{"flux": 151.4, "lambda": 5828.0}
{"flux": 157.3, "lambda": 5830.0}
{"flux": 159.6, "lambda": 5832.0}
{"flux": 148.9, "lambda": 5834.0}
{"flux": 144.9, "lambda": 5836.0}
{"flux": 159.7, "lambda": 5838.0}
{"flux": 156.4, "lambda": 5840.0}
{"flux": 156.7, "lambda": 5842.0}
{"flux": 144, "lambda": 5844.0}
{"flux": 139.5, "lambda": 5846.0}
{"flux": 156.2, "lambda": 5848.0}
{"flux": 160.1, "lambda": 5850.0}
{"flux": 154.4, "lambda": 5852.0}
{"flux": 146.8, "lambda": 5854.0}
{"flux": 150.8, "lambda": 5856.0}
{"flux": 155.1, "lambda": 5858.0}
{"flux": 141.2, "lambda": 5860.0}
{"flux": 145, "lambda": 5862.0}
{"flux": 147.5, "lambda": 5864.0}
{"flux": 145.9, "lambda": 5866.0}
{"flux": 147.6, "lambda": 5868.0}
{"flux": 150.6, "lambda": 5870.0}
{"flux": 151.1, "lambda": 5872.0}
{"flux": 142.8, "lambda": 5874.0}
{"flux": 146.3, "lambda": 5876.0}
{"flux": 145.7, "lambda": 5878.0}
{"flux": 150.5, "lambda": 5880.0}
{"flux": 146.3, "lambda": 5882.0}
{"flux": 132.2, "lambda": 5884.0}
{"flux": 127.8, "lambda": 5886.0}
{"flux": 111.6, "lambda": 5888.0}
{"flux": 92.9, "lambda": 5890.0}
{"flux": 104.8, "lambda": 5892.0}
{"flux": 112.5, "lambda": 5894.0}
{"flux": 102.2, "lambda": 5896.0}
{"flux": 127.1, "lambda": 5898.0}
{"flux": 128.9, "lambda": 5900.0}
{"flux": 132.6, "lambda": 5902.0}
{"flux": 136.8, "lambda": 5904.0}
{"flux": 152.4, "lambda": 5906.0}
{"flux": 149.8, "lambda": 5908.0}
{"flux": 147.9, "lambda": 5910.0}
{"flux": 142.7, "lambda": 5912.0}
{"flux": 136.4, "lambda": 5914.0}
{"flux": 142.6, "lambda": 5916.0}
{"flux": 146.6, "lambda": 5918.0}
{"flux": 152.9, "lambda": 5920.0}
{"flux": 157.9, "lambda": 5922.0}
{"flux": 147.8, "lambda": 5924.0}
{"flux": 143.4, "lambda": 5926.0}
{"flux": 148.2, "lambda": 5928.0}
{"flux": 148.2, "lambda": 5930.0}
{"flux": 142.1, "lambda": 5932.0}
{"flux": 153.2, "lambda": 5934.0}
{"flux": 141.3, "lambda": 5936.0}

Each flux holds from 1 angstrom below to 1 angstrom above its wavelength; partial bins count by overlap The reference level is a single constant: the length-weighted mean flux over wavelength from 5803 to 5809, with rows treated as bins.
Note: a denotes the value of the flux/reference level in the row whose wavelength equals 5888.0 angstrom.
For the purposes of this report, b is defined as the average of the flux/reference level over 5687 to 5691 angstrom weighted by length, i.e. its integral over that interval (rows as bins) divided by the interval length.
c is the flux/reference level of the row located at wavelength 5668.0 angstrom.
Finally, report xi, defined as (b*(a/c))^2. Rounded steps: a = 0.71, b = 0.92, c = 0.94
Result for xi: 0.48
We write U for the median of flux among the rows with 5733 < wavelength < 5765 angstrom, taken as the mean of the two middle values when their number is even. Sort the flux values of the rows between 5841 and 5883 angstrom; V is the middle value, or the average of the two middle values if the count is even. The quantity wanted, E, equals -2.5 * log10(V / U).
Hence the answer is 0.042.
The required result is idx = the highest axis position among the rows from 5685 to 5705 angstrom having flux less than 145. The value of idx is 5704.0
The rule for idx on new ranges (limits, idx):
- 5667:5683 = 5682.0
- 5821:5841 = 5836.0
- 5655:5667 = 5666.0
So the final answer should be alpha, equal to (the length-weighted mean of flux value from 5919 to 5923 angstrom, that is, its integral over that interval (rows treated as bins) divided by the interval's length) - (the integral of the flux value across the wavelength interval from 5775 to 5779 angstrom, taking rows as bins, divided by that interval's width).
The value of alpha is 6.9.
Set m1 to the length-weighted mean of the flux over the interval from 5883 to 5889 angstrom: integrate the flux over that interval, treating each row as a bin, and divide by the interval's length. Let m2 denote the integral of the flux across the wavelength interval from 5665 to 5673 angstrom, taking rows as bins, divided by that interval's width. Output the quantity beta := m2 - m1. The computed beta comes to 21.5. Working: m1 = 124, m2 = 145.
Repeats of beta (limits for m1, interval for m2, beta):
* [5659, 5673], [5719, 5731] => 12.2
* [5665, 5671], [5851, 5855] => 6.2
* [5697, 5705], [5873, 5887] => 0.4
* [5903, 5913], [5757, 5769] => 9.1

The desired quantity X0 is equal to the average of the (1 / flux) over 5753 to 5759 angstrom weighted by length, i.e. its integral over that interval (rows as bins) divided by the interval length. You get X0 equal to 0.0064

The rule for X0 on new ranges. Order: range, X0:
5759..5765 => 0.0066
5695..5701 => 0.0070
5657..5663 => 0.0074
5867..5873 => 0.0067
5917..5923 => 0.0066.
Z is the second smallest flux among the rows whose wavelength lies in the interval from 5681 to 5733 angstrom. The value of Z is 135.1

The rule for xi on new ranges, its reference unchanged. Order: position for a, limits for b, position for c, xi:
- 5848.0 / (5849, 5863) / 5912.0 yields 1.10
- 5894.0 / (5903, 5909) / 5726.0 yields 0.47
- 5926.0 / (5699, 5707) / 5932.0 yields 0.80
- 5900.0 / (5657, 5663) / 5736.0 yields 0.57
